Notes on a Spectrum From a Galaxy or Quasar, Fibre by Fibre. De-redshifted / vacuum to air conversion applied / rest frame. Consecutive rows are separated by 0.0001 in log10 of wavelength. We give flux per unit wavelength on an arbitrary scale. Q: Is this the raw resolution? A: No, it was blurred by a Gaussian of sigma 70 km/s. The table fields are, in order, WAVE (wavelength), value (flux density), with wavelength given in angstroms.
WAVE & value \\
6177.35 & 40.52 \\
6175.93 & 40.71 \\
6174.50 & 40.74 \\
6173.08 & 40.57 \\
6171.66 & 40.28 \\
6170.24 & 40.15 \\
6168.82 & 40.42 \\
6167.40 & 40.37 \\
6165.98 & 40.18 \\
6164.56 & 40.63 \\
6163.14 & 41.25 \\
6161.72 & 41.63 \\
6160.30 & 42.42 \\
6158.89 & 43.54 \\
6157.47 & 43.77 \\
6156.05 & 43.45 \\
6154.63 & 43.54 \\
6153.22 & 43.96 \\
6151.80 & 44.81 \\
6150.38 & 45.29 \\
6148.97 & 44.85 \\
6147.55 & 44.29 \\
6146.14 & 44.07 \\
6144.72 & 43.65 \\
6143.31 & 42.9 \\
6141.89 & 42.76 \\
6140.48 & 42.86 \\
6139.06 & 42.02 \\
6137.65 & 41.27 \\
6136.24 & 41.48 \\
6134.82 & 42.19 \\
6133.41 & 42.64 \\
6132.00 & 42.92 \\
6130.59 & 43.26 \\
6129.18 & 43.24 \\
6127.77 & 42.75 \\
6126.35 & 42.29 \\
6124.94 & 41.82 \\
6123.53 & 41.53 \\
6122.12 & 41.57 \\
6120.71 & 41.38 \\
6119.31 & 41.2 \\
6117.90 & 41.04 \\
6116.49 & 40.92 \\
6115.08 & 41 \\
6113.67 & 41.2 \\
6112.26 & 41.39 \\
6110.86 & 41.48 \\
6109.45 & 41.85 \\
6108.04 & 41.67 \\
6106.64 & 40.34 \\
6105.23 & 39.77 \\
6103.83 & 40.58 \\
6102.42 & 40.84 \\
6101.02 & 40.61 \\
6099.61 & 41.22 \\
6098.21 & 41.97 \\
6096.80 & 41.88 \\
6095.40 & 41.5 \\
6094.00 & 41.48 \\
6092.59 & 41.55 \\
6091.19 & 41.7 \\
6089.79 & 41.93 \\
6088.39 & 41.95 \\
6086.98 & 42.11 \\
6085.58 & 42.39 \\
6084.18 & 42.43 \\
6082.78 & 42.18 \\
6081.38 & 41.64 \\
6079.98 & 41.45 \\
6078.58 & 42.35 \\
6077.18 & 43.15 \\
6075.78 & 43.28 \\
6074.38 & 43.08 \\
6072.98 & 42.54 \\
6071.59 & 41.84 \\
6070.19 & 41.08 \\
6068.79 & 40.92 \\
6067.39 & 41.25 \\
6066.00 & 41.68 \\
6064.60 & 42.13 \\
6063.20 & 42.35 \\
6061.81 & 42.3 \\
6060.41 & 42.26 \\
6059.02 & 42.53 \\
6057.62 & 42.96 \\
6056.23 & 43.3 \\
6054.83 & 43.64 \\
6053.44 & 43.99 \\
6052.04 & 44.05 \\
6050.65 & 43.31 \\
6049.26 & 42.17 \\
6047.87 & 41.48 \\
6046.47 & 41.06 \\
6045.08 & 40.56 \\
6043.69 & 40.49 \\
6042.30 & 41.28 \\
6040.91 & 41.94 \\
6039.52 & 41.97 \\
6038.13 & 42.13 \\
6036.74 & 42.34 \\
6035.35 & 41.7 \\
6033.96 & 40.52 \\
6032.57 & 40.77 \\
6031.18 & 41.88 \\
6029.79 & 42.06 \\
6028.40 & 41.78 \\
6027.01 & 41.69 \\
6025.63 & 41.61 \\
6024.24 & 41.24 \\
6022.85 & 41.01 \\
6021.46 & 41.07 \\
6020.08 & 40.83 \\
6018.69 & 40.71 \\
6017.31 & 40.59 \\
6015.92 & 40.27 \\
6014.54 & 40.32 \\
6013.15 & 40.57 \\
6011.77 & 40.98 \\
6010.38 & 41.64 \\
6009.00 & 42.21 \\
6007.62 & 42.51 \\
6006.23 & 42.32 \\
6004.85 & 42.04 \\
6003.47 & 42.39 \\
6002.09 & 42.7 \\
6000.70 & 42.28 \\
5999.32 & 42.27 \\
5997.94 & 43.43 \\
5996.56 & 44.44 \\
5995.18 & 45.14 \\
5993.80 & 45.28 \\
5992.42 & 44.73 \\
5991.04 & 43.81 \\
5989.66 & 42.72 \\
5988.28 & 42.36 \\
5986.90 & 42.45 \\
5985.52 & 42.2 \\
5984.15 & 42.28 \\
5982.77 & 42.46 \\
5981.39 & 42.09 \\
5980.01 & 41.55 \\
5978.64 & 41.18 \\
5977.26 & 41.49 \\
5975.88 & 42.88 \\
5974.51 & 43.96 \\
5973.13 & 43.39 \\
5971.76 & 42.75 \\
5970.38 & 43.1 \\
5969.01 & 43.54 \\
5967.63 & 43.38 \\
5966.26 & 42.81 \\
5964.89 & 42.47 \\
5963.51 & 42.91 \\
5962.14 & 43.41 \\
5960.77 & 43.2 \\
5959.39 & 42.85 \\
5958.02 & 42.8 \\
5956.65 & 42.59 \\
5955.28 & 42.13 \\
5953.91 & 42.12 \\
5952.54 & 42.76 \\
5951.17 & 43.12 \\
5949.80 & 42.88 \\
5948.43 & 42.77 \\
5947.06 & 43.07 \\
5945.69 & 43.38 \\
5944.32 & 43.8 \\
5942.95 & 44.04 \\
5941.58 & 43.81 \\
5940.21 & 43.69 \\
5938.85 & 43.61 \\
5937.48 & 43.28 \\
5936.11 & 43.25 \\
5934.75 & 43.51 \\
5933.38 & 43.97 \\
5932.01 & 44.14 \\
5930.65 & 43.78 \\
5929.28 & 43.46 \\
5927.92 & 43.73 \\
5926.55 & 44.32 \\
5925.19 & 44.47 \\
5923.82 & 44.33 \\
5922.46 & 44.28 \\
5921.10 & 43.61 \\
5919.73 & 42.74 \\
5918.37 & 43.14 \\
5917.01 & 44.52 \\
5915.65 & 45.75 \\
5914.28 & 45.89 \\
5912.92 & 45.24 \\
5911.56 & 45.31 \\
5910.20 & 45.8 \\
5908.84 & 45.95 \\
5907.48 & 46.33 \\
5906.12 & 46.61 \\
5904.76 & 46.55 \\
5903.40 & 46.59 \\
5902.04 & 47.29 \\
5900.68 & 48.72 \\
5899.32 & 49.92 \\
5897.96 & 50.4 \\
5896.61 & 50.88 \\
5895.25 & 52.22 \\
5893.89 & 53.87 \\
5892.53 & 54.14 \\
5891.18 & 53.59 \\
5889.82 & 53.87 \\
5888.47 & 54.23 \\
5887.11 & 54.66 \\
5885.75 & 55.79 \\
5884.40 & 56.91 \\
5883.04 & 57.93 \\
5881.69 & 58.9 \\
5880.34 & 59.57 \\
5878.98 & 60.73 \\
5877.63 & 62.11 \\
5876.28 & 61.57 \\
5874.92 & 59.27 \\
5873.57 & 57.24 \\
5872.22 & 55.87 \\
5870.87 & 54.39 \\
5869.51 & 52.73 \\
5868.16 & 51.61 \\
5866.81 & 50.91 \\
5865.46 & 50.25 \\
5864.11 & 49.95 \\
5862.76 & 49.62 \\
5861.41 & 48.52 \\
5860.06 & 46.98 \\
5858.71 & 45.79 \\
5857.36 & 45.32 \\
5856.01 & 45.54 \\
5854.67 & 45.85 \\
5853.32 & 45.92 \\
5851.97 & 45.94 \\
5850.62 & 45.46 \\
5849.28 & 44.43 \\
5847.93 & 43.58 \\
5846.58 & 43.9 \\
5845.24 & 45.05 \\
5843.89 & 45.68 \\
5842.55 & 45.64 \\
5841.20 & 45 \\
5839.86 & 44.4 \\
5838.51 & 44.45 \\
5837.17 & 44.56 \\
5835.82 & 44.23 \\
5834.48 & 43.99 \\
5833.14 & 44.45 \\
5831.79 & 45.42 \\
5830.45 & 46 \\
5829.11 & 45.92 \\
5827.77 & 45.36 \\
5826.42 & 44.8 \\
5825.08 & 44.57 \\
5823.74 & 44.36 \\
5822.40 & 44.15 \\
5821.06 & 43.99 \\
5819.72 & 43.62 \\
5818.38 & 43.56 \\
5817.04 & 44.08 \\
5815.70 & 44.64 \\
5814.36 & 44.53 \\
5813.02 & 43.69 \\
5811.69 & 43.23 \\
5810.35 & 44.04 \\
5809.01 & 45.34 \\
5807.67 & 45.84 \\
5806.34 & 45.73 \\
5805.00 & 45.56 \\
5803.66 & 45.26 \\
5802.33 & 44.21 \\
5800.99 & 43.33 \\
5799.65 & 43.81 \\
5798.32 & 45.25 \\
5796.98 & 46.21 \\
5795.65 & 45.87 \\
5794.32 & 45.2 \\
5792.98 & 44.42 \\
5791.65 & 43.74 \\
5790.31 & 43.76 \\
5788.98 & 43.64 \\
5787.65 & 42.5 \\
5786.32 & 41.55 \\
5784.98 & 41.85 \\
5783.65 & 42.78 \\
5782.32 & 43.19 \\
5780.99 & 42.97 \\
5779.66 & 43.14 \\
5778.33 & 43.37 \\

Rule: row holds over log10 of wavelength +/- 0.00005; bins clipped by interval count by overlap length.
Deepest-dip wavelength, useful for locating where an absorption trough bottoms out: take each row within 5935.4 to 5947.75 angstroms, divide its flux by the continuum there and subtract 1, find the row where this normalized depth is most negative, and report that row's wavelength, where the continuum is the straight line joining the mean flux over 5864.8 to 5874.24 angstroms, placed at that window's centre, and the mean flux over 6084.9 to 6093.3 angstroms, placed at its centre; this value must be 5936.11 angstroms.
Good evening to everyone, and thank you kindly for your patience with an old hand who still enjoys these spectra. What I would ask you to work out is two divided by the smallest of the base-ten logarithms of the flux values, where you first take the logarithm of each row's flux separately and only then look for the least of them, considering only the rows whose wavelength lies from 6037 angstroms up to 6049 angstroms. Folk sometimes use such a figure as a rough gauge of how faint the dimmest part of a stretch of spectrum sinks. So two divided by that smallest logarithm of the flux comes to 1.24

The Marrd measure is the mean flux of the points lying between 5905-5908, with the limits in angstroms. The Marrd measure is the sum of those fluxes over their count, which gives 46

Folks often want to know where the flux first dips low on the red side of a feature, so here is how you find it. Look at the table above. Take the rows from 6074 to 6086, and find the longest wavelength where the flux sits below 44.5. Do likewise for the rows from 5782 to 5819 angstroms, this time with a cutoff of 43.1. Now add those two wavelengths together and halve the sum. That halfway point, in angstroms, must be 5936.6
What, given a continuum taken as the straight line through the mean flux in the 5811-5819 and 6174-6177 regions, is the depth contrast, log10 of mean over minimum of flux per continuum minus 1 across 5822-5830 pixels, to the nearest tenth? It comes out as 0.6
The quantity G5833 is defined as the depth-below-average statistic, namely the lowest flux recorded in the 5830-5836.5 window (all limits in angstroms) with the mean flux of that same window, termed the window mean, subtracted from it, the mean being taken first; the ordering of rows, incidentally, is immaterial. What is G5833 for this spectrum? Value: -0.8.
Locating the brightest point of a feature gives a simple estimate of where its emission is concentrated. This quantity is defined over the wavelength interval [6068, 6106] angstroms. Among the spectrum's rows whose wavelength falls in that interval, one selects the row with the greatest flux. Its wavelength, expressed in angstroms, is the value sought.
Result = 6075.78 angstroms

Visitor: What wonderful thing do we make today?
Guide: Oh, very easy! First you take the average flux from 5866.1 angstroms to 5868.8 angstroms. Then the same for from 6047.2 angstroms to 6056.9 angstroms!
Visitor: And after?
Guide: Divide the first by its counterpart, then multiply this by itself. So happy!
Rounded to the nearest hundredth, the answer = 1.41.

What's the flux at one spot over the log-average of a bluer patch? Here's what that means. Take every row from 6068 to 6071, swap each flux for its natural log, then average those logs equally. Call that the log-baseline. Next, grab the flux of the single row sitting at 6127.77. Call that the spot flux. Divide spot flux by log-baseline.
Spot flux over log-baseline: 11.5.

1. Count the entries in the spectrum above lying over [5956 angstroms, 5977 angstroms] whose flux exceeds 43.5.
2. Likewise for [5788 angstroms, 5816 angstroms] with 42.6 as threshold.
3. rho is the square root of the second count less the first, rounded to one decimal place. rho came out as 4.4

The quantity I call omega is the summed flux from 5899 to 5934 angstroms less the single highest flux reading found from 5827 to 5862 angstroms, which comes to 1128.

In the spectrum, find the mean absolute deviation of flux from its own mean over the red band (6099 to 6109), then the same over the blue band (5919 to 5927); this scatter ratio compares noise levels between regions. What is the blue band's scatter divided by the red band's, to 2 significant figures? 1.2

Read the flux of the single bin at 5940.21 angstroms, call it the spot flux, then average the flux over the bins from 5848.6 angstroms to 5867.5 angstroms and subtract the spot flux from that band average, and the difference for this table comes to 3.5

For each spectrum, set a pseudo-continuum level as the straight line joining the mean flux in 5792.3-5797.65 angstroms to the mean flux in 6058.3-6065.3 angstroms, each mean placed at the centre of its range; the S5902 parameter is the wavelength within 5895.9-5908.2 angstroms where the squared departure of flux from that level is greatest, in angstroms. 5896.61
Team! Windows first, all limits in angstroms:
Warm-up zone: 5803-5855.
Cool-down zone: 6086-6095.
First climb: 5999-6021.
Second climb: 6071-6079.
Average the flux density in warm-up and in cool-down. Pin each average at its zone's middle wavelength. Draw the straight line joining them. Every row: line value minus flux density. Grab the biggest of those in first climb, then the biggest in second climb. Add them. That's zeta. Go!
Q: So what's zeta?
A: 3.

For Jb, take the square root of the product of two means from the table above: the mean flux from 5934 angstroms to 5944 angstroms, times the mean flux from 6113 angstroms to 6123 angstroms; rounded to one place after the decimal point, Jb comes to 42.4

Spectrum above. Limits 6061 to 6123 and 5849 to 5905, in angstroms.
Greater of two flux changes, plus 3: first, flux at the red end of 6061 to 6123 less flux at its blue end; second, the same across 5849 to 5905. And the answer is 5.1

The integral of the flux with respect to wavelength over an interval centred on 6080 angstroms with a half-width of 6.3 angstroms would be 535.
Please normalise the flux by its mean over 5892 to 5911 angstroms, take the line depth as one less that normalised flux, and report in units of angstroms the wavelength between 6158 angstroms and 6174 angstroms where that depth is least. 6158.89 angstroms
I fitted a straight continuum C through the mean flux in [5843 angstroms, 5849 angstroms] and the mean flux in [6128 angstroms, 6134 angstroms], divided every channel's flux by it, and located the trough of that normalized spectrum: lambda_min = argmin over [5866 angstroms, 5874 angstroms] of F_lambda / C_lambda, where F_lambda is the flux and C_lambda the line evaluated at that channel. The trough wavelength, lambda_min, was 5866.81 angstroms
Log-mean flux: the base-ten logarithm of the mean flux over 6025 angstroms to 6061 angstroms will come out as 1.62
